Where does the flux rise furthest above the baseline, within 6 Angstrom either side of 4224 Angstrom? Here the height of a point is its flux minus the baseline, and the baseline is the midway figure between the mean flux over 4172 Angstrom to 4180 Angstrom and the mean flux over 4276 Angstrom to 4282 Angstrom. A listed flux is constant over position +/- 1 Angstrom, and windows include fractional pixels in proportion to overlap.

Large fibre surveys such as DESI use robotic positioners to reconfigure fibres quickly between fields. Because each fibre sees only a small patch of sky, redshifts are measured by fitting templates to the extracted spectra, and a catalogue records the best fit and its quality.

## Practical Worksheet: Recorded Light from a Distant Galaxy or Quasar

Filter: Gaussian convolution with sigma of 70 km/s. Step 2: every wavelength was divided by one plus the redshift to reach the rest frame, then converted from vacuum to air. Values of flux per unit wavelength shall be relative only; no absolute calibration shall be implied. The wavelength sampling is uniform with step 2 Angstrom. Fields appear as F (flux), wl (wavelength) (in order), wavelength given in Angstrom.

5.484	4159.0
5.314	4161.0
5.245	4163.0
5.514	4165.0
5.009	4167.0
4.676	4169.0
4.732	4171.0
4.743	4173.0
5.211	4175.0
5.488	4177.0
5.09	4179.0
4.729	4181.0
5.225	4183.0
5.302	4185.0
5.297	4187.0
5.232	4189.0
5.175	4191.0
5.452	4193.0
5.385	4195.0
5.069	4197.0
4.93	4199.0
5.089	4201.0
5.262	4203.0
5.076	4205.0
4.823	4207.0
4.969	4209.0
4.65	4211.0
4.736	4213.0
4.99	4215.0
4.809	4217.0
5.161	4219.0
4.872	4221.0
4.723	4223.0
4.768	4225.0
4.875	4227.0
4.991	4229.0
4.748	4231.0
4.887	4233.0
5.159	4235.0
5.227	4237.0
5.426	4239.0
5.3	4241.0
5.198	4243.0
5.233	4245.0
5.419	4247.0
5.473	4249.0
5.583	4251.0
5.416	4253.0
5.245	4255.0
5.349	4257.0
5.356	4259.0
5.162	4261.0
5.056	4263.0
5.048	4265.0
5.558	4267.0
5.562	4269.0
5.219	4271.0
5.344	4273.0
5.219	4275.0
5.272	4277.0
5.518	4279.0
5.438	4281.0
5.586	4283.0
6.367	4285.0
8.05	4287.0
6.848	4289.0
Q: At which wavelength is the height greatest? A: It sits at 4219.0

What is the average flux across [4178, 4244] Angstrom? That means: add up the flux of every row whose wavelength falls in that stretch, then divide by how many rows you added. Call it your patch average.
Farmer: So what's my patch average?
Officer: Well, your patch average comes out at 5.05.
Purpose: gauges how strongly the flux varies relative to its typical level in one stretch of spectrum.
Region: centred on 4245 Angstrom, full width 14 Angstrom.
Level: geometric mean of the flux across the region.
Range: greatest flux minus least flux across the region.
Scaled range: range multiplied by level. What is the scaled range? 2.1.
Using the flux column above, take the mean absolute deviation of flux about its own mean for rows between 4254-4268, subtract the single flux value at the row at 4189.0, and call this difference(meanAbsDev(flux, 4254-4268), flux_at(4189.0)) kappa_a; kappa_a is -5.09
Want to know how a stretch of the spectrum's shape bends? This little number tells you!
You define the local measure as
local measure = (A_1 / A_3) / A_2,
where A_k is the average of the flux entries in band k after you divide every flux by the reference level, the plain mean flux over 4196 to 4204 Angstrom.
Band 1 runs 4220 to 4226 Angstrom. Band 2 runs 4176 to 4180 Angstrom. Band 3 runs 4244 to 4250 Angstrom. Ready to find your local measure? 0.86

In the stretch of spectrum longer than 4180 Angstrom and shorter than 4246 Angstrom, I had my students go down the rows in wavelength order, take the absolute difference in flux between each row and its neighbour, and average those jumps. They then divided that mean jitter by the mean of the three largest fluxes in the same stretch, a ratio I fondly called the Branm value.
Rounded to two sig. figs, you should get 0.032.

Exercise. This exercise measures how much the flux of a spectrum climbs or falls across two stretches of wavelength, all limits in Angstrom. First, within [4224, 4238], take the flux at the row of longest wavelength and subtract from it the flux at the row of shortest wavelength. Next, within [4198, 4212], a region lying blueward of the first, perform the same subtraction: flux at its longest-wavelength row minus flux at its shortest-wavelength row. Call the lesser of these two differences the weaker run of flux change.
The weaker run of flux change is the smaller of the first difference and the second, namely -0.3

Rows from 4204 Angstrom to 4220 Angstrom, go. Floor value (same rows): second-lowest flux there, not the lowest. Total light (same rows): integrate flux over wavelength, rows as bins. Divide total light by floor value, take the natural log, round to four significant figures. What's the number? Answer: 2.807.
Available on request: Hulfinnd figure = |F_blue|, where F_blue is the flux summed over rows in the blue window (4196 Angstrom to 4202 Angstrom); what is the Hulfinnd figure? 15.1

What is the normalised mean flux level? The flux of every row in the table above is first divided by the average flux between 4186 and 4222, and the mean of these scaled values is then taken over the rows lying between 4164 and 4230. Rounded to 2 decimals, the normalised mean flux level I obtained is 1.00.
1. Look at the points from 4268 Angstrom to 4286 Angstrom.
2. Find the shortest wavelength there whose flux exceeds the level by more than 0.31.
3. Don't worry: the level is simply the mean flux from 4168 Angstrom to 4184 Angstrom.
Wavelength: 4269.0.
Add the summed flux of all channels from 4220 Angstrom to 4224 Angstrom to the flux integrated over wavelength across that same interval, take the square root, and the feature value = 5.4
